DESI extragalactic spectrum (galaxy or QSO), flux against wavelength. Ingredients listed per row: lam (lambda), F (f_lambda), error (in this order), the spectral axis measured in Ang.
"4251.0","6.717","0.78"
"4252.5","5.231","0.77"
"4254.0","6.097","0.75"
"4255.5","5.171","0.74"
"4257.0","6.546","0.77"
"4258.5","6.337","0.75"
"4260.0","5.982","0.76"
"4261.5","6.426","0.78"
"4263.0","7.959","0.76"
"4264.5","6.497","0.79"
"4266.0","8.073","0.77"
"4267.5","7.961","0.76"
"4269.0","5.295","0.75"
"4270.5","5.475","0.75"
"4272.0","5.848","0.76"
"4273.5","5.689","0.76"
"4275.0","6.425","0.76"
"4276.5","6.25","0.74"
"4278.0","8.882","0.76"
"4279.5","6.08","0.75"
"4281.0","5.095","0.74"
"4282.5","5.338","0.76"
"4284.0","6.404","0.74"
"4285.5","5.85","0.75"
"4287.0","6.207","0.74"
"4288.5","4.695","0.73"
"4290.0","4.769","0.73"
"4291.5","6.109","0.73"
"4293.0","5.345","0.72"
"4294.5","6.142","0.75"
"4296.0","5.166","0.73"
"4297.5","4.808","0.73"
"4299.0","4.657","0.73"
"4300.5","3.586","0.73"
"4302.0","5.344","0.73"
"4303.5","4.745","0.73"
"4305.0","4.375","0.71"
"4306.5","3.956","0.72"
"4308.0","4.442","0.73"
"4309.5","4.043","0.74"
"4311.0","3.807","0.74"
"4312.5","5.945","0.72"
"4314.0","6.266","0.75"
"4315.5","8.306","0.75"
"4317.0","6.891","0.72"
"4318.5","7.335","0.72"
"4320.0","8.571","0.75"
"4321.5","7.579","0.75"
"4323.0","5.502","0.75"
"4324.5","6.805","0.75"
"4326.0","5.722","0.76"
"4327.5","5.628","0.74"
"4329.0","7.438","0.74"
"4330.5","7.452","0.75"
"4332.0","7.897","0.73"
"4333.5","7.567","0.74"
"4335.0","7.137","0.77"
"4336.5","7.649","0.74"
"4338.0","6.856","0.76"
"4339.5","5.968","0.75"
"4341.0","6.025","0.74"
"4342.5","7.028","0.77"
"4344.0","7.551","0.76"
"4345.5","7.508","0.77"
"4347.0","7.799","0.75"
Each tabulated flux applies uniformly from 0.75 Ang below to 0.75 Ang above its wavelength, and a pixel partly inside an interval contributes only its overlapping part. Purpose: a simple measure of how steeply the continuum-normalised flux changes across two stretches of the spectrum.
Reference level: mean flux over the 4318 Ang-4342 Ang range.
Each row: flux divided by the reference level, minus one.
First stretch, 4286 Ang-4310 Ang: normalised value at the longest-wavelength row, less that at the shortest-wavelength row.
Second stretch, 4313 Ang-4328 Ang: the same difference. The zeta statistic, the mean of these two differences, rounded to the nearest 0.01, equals -0.20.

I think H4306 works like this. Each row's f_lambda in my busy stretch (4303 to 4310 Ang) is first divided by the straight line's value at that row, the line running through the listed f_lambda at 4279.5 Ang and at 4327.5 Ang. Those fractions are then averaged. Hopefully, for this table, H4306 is 0.74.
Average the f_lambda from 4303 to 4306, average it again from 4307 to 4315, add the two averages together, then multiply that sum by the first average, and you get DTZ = 43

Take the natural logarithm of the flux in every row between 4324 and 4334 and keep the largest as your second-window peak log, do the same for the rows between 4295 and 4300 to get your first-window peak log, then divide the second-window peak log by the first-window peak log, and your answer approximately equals 1.26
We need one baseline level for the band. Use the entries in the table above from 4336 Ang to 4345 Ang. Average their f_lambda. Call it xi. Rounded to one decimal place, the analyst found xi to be 6.8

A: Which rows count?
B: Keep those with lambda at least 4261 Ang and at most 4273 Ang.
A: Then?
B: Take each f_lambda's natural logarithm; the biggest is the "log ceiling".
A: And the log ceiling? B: 2.09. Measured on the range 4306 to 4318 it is 2.12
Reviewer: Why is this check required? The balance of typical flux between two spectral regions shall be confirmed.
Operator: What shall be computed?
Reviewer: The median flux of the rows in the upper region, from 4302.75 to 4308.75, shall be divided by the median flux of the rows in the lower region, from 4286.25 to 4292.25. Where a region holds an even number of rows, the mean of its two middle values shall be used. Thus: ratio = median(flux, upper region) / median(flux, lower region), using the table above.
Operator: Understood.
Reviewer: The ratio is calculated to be 0.81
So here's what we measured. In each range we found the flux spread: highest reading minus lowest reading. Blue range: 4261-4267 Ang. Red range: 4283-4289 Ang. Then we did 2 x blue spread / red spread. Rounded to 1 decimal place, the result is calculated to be 1.9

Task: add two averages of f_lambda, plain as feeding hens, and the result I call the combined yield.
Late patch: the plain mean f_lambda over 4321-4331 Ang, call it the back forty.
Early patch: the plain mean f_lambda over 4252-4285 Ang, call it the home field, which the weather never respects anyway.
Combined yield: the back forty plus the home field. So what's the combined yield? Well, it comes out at 12.9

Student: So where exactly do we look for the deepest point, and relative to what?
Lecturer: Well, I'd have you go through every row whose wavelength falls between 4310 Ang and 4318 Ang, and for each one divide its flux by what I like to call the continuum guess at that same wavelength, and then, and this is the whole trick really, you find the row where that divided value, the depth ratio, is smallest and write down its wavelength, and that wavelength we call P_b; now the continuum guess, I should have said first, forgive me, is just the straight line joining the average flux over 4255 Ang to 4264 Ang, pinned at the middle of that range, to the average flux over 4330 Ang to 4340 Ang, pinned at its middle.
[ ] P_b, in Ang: 4311.0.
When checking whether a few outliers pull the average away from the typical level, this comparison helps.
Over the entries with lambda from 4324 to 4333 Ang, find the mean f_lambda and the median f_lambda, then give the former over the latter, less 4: -3.04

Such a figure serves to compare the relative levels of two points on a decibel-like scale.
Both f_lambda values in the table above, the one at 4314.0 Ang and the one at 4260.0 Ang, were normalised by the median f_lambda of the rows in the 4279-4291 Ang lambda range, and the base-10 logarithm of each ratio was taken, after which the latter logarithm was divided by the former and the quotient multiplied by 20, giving 12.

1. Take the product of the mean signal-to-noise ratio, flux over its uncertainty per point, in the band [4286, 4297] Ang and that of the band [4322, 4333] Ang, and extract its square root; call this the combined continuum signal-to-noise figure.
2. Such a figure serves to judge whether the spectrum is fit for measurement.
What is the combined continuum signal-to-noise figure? 8.2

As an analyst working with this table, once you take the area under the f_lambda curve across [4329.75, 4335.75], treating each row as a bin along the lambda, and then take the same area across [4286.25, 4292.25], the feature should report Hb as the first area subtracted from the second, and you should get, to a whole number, -12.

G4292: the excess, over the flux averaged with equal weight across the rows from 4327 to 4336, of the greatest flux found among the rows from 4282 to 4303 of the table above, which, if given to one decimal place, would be -0.8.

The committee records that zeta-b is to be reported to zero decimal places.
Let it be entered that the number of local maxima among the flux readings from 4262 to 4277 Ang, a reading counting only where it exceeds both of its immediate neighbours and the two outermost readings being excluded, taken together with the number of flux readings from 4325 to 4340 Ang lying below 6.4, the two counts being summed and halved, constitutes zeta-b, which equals 3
